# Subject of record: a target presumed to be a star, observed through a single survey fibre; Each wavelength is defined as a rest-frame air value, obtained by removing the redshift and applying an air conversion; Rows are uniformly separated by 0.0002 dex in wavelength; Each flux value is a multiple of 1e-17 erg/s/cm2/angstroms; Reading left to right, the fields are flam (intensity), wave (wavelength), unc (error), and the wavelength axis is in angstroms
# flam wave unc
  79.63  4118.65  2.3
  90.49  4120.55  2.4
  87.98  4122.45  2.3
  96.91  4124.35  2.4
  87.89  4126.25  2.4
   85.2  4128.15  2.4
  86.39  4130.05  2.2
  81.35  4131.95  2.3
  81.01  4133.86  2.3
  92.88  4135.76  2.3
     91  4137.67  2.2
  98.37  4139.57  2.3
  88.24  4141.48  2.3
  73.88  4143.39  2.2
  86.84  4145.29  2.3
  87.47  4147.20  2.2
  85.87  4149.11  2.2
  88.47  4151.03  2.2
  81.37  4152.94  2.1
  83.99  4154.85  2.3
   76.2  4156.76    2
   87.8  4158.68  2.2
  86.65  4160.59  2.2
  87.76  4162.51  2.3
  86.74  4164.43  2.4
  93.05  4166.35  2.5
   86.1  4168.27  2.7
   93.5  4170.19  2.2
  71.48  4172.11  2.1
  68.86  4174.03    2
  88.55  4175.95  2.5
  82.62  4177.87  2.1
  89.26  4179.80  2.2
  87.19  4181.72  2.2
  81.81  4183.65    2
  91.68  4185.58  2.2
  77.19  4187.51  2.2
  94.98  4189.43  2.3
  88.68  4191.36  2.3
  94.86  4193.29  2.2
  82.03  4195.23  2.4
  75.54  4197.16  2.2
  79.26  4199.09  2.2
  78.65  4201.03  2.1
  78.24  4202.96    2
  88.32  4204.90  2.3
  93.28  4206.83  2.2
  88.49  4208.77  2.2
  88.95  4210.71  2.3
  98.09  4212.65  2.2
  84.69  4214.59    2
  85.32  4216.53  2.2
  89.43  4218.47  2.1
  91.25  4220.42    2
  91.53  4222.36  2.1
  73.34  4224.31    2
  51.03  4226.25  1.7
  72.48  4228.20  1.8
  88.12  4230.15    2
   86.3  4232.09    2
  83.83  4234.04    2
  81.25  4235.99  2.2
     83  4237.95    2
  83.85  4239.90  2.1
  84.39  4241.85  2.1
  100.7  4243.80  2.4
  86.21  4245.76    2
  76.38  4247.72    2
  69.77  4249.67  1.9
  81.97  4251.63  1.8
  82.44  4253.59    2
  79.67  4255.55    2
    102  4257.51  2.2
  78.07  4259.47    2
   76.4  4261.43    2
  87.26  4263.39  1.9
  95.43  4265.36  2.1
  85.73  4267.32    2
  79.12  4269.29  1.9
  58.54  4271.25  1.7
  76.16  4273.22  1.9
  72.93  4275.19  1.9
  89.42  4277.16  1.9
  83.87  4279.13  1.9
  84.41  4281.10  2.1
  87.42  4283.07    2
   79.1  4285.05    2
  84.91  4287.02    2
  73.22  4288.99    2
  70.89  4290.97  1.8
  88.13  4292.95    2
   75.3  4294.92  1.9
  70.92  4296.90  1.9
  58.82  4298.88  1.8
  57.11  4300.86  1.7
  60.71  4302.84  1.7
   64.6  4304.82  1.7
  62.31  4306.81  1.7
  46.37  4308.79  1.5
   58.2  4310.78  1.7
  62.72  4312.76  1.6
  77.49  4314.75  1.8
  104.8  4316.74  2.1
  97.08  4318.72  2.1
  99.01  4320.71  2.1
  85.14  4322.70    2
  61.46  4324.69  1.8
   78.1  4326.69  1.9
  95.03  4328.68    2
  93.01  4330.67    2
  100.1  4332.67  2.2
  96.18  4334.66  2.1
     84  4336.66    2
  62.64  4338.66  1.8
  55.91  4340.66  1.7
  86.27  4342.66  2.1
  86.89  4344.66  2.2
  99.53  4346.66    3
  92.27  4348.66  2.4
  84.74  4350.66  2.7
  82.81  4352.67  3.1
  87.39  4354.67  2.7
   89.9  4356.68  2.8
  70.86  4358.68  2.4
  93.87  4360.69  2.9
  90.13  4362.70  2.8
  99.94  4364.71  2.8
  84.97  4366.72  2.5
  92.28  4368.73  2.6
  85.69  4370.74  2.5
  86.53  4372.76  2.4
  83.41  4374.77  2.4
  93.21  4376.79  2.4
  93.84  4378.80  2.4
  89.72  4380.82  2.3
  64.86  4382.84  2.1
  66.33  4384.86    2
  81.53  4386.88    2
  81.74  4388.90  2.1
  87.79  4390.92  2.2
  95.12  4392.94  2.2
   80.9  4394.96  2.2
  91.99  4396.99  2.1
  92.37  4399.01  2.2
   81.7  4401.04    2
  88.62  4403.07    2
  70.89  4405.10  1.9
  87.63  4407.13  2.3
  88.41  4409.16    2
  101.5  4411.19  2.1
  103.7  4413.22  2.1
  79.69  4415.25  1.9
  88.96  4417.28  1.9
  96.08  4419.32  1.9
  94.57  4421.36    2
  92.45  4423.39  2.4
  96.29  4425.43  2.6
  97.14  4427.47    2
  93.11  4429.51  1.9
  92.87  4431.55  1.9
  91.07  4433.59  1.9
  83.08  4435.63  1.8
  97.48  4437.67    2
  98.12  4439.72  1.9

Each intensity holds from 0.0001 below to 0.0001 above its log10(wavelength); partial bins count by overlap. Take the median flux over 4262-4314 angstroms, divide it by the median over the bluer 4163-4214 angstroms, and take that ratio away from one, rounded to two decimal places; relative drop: 0.15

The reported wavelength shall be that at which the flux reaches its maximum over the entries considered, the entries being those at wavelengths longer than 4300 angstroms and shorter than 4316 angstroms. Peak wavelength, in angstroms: 4314.75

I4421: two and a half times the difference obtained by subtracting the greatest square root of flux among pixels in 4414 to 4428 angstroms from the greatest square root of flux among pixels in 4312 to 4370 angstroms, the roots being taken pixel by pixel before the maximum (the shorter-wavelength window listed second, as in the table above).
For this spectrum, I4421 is 1.0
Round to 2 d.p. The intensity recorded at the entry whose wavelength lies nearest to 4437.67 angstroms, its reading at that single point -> 97.48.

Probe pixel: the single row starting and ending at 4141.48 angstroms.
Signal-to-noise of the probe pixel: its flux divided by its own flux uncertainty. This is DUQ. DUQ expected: 38.4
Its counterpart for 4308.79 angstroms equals 30.9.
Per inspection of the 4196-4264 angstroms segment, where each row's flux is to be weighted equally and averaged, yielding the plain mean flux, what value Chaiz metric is 83.4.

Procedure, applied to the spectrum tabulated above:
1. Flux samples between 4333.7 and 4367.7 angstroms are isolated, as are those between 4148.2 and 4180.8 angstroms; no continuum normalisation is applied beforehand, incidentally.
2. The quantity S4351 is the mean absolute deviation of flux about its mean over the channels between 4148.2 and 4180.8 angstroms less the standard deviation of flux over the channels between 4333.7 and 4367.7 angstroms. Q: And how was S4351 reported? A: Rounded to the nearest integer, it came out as -7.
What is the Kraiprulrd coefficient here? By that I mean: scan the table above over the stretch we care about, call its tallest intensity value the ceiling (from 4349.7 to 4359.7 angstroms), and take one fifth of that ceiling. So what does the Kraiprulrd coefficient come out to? 18.0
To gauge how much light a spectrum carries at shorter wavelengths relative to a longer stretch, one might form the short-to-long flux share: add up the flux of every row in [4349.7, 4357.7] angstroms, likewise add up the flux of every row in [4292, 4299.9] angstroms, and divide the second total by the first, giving 0.85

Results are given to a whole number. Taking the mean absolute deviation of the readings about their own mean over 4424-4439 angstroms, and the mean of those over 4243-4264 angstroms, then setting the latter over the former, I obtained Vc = 24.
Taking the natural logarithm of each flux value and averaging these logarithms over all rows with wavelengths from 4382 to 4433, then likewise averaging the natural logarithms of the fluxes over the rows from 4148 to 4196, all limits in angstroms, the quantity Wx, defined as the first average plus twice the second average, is 13.4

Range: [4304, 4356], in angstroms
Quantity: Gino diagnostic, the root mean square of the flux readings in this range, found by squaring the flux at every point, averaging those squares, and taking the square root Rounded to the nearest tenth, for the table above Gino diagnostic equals 82.5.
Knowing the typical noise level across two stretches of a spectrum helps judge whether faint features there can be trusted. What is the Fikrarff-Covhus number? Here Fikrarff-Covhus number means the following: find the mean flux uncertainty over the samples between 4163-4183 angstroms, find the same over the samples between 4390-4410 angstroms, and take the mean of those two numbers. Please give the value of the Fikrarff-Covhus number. 2.20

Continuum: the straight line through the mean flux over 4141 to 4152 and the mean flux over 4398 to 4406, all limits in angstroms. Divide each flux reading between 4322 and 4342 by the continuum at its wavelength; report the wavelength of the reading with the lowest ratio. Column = 4340.66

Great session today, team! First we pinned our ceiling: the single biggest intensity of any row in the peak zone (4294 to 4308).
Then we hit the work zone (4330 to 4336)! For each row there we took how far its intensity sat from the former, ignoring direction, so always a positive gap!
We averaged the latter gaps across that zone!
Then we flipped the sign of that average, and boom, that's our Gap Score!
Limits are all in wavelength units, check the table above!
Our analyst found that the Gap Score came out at -21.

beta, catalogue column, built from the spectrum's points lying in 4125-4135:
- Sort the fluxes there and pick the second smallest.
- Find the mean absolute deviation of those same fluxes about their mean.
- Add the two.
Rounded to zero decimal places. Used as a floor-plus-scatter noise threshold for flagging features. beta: 84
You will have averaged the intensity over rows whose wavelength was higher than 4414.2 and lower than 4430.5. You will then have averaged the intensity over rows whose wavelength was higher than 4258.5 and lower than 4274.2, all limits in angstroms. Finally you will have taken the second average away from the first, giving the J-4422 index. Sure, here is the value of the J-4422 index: 12.7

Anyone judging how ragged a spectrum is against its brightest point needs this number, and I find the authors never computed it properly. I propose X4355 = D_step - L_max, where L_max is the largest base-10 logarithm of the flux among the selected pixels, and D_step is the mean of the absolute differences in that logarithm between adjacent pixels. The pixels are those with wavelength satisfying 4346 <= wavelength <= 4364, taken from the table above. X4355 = -1.95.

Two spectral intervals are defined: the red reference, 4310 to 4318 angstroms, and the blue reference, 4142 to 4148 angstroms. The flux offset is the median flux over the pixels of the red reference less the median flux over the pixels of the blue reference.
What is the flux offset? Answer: -17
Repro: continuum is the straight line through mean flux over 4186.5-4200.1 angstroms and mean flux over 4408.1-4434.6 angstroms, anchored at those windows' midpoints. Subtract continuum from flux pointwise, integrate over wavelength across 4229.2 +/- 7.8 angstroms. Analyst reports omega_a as -118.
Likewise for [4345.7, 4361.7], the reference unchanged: -52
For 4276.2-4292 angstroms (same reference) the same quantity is -103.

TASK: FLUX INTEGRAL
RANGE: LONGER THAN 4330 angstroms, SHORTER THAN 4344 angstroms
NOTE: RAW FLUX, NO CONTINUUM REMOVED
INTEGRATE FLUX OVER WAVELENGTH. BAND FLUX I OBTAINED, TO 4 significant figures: 1154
